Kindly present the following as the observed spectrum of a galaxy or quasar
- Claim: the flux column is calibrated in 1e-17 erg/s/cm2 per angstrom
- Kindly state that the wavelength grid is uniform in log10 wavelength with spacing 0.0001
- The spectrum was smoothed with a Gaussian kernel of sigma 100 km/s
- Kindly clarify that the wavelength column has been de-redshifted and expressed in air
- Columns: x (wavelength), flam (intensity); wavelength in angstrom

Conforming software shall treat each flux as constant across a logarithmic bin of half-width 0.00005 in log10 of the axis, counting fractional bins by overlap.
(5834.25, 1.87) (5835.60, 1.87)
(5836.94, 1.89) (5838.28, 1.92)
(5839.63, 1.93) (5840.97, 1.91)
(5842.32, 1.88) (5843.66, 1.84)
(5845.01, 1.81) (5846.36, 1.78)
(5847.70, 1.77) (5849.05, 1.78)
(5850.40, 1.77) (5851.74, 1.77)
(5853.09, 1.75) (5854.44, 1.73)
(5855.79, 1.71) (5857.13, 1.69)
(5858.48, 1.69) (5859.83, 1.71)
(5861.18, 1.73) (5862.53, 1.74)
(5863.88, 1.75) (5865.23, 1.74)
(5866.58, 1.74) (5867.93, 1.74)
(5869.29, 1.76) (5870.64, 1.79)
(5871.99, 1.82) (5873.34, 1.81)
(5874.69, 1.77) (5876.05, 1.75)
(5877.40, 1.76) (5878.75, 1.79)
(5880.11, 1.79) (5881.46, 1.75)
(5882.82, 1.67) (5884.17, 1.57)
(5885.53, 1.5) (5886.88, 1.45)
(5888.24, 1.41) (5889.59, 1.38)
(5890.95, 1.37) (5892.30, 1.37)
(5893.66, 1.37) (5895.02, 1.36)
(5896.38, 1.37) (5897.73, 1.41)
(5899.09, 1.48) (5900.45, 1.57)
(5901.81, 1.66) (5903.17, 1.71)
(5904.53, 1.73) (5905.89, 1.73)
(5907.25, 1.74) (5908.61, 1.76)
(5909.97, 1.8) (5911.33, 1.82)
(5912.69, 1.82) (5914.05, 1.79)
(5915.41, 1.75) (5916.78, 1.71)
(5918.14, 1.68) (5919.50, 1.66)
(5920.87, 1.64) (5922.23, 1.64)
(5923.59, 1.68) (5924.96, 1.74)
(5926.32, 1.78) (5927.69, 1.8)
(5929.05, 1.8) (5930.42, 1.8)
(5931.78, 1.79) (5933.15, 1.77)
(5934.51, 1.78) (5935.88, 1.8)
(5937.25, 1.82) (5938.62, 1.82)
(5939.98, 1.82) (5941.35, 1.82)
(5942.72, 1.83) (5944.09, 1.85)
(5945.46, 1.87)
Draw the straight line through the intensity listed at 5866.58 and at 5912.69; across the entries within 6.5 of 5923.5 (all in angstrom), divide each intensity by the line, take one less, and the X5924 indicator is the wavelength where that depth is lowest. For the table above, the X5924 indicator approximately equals 5922.23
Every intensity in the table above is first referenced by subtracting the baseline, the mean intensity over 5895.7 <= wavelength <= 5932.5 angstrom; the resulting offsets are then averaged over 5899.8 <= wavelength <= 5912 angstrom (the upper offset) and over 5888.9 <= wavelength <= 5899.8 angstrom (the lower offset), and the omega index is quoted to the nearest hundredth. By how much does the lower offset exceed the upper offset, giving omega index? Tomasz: -0.34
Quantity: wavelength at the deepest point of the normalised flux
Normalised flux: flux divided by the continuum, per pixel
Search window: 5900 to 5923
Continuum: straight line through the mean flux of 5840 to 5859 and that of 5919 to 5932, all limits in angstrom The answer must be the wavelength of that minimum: 5900.45 angstrom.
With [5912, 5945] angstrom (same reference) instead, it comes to 5920.87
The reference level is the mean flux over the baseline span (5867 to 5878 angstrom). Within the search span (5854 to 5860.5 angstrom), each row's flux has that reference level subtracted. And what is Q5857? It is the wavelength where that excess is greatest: 5854.44 angstrom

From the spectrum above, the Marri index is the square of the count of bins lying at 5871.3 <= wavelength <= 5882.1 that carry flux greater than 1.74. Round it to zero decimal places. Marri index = 64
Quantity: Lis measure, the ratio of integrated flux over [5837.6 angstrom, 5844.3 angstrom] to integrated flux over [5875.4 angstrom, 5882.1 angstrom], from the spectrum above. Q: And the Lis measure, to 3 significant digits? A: 1.07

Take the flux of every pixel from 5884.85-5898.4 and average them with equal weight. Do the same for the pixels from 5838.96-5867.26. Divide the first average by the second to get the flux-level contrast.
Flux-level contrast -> 0.79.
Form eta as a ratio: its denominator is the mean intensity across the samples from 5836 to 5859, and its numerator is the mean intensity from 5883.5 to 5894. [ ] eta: 0.79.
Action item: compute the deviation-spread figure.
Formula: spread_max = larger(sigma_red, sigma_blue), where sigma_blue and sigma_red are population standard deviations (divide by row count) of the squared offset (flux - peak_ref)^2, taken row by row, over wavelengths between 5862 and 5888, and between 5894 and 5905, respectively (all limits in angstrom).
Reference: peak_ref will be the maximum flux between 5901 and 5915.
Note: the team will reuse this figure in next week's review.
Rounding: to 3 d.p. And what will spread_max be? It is 0.080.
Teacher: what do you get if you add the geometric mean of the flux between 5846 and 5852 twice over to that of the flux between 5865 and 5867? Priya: 5.29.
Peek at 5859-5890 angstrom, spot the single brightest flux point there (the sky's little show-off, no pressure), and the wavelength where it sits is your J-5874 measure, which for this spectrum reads 5871.99 angstrom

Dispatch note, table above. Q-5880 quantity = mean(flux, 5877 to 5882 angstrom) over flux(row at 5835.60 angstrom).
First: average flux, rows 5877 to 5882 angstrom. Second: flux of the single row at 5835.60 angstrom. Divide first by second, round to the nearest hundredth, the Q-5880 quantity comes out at 0.95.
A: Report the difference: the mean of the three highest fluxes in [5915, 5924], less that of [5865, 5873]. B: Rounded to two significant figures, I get -0.077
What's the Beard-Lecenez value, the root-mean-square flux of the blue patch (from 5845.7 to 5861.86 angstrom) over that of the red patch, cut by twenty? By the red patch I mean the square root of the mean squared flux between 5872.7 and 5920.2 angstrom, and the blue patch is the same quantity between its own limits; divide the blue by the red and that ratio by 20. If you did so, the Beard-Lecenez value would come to 0.053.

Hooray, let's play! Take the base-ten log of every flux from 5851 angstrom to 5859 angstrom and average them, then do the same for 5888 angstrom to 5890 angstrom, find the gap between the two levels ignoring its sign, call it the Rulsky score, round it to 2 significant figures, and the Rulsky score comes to 0.092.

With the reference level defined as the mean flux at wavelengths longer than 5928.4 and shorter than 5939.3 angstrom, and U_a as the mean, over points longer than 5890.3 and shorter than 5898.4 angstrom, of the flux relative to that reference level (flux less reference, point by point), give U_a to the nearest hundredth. -0.42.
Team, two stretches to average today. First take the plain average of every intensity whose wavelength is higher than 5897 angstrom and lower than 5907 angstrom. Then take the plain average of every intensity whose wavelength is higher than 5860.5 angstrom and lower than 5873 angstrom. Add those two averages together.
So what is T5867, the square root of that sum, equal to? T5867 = 1.84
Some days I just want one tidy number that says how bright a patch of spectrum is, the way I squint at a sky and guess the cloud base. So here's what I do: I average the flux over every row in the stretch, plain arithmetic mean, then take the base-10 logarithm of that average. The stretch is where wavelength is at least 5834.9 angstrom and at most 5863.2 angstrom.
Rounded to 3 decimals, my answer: 0.254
